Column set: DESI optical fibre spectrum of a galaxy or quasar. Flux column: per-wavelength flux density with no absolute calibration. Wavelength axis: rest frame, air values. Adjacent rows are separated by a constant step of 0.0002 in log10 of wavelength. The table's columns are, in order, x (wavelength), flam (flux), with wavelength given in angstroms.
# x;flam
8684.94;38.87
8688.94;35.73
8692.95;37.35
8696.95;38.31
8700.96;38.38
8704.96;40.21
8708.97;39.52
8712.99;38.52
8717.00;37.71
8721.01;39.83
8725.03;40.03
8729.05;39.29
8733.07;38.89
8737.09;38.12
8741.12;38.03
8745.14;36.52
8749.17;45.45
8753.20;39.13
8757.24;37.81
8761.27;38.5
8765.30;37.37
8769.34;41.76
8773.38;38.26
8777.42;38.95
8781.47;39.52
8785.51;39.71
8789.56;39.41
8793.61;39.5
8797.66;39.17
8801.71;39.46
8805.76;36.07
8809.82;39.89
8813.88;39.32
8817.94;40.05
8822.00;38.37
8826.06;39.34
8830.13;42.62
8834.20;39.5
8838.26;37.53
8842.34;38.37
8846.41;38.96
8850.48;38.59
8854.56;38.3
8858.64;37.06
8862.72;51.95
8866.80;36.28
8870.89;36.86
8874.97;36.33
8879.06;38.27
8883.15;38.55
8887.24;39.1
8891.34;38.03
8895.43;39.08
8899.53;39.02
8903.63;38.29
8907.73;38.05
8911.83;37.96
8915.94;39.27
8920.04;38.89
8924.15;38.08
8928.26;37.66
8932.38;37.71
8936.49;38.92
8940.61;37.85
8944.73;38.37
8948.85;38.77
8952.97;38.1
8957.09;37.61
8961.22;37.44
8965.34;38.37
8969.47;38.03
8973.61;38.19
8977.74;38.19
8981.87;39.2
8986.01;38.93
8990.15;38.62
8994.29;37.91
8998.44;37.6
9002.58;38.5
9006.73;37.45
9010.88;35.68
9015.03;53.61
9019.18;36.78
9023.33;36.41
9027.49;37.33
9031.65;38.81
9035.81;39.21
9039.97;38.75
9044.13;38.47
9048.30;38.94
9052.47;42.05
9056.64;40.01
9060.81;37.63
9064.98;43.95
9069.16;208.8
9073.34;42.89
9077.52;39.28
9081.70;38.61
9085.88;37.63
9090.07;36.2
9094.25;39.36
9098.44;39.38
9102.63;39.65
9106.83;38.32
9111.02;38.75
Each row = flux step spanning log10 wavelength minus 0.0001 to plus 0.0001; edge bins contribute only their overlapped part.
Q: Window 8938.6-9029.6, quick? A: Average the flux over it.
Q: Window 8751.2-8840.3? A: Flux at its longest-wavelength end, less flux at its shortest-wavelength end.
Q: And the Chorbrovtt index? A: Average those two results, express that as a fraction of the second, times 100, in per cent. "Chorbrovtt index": -1156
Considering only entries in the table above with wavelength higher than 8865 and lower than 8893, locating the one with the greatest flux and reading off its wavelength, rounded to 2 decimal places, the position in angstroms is 8887.24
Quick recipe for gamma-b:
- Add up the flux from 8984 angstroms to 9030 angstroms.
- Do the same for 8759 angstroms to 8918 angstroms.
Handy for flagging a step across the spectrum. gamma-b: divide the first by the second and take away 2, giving -1.7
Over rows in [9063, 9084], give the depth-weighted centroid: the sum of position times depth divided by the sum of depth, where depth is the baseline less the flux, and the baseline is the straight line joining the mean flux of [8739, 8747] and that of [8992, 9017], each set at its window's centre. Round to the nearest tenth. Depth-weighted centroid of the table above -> 9068.9 angstroms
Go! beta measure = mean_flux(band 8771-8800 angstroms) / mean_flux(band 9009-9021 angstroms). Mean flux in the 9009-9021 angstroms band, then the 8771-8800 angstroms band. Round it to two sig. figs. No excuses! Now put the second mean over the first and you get 0.93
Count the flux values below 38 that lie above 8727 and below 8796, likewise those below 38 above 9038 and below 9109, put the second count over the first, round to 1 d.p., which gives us 1.0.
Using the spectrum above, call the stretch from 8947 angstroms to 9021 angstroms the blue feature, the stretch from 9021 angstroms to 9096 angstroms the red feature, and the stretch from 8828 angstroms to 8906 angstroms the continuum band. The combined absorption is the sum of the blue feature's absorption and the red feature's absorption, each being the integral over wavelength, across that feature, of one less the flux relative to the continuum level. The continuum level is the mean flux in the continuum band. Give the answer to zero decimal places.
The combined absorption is -18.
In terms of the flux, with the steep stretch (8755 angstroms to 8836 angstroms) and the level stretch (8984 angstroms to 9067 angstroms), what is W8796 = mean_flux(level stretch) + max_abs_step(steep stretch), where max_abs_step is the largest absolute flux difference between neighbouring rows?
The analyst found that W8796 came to 43.7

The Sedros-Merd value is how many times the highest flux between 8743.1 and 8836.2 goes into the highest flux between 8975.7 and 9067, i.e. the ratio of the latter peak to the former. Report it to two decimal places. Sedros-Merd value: 1.18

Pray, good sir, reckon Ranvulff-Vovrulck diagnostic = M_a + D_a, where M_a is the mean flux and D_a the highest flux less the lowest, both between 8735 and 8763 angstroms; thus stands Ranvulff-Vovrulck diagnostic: 48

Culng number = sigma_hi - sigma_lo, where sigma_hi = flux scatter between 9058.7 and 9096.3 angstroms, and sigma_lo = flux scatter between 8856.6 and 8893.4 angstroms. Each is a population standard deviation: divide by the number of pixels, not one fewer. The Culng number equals 49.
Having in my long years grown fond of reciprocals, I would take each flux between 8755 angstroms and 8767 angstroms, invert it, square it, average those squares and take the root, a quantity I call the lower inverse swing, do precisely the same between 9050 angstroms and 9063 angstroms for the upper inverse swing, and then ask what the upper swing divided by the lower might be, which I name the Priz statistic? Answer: 0.95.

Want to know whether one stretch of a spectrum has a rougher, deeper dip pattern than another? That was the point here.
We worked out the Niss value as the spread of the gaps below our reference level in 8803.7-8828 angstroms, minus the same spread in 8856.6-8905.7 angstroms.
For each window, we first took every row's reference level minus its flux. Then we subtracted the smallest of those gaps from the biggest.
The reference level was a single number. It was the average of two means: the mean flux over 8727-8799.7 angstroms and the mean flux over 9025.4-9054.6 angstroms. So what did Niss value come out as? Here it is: -12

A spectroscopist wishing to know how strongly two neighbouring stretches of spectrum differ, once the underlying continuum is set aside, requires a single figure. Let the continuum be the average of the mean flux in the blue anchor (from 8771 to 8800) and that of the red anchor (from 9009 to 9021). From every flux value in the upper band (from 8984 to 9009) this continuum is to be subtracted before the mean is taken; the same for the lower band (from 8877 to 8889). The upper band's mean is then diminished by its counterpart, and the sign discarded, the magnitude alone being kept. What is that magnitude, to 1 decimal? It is 0.5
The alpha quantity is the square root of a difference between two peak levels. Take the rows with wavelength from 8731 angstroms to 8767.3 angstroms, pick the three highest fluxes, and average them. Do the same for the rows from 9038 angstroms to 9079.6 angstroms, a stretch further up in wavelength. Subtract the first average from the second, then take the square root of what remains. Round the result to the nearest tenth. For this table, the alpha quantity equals 7.6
